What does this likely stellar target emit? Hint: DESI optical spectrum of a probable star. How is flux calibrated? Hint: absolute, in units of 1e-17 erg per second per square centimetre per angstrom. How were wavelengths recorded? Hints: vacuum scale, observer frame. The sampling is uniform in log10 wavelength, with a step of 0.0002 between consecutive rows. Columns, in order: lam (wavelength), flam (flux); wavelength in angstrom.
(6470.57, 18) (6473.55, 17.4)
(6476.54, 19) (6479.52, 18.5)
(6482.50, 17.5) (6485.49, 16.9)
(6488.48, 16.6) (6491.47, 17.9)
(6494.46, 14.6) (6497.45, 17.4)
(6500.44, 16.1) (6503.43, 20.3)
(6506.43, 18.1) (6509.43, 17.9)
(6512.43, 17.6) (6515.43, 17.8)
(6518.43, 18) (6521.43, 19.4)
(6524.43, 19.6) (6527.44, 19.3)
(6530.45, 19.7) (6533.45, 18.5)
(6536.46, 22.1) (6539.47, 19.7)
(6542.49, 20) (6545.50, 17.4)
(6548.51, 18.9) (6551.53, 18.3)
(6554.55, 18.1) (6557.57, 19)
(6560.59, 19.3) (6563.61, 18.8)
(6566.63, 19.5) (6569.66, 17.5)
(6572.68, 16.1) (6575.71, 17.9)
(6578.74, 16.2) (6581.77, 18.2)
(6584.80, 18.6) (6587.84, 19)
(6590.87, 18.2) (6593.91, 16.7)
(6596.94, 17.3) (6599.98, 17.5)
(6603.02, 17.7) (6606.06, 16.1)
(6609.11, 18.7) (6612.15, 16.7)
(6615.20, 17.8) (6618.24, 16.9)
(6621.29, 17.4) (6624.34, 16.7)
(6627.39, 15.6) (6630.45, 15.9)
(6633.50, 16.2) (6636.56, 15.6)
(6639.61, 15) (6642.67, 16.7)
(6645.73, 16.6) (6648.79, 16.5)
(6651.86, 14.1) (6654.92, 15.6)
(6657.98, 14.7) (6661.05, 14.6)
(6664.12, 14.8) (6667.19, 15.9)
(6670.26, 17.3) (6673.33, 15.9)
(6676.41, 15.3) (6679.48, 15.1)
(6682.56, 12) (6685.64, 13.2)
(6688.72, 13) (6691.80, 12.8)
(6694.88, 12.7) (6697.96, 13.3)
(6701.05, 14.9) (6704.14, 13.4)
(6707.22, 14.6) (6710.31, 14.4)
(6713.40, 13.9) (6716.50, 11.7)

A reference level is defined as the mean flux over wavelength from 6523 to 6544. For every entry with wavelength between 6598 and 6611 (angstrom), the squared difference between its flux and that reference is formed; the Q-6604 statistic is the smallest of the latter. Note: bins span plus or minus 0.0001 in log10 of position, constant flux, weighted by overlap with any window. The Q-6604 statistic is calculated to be 1.3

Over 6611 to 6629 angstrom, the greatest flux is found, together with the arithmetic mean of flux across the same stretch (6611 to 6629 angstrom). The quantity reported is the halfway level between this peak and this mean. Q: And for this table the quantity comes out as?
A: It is 17.3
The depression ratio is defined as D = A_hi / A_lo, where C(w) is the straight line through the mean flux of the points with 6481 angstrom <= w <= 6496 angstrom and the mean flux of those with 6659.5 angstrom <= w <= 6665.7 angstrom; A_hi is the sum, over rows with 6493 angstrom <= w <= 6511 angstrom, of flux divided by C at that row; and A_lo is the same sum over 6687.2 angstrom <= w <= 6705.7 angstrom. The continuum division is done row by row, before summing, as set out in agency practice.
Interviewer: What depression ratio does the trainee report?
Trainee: 1.13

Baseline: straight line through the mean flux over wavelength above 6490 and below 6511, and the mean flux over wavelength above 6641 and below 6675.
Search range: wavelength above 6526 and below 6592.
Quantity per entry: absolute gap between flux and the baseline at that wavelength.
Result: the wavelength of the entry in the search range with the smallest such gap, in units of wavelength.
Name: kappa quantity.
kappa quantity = 6578.74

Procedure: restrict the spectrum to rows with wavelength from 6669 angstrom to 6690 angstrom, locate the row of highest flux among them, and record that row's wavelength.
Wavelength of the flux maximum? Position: 6670.26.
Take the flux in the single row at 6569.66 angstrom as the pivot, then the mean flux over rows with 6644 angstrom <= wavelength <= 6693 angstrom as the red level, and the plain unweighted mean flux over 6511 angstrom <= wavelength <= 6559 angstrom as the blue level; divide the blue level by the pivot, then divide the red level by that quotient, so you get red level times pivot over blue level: 13.7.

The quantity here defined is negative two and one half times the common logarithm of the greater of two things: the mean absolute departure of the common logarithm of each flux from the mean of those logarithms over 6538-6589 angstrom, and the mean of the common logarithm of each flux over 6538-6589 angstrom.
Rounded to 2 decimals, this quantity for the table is -0.25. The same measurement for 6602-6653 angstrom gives -0.21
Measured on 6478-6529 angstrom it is -0.24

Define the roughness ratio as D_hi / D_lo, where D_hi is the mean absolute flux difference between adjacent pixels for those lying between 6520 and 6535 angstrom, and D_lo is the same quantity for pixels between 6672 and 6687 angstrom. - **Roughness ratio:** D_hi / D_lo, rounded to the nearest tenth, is 0.4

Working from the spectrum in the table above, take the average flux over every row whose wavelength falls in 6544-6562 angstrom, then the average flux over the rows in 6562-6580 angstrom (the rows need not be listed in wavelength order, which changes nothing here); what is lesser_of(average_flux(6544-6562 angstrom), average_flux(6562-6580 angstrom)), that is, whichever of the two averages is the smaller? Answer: 17.7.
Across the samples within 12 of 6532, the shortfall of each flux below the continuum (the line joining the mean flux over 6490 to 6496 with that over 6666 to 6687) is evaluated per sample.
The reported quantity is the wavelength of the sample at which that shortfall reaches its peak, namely 6533.45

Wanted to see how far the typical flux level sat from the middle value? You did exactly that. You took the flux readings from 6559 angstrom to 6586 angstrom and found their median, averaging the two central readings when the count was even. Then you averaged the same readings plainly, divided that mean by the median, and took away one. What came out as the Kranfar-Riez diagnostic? -0.010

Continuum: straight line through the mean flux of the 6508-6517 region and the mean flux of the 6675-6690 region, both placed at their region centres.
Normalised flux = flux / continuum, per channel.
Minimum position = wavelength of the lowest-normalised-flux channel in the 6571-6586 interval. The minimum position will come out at 6572.68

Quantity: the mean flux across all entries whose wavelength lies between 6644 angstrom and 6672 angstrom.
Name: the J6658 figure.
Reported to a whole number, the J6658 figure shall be 16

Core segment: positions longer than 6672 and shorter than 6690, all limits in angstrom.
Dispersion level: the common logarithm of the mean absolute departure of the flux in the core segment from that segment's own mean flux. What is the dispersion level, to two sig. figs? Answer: 0.13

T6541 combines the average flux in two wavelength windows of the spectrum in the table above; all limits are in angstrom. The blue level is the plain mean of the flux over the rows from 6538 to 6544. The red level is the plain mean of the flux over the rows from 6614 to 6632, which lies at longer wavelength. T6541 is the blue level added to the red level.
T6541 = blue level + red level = 37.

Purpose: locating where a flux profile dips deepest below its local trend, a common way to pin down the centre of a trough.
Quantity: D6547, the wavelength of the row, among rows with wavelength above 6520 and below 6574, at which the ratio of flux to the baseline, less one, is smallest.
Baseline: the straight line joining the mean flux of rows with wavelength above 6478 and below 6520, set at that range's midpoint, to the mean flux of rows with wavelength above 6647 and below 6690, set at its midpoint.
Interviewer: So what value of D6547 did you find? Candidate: 6572.68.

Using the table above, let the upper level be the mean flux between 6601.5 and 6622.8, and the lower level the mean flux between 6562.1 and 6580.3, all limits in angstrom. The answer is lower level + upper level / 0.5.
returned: 52.3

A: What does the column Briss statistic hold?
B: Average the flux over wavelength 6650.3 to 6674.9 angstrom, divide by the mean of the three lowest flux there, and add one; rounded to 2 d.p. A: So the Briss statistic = 2.06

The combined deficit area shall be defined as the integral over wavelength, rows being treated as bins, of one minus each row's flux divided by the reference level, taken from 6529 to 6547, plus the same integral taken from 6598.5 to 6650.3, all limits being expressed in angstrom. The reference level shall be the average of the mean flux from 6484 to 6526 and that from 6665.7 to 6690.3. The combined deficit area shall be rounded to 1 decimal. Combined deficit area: -5.2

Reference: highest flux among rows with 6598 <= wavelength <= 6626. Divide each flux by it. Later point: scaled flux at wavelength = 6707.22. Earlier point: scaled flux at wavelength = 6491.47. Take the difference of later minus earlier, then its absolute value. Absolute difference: 0.176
